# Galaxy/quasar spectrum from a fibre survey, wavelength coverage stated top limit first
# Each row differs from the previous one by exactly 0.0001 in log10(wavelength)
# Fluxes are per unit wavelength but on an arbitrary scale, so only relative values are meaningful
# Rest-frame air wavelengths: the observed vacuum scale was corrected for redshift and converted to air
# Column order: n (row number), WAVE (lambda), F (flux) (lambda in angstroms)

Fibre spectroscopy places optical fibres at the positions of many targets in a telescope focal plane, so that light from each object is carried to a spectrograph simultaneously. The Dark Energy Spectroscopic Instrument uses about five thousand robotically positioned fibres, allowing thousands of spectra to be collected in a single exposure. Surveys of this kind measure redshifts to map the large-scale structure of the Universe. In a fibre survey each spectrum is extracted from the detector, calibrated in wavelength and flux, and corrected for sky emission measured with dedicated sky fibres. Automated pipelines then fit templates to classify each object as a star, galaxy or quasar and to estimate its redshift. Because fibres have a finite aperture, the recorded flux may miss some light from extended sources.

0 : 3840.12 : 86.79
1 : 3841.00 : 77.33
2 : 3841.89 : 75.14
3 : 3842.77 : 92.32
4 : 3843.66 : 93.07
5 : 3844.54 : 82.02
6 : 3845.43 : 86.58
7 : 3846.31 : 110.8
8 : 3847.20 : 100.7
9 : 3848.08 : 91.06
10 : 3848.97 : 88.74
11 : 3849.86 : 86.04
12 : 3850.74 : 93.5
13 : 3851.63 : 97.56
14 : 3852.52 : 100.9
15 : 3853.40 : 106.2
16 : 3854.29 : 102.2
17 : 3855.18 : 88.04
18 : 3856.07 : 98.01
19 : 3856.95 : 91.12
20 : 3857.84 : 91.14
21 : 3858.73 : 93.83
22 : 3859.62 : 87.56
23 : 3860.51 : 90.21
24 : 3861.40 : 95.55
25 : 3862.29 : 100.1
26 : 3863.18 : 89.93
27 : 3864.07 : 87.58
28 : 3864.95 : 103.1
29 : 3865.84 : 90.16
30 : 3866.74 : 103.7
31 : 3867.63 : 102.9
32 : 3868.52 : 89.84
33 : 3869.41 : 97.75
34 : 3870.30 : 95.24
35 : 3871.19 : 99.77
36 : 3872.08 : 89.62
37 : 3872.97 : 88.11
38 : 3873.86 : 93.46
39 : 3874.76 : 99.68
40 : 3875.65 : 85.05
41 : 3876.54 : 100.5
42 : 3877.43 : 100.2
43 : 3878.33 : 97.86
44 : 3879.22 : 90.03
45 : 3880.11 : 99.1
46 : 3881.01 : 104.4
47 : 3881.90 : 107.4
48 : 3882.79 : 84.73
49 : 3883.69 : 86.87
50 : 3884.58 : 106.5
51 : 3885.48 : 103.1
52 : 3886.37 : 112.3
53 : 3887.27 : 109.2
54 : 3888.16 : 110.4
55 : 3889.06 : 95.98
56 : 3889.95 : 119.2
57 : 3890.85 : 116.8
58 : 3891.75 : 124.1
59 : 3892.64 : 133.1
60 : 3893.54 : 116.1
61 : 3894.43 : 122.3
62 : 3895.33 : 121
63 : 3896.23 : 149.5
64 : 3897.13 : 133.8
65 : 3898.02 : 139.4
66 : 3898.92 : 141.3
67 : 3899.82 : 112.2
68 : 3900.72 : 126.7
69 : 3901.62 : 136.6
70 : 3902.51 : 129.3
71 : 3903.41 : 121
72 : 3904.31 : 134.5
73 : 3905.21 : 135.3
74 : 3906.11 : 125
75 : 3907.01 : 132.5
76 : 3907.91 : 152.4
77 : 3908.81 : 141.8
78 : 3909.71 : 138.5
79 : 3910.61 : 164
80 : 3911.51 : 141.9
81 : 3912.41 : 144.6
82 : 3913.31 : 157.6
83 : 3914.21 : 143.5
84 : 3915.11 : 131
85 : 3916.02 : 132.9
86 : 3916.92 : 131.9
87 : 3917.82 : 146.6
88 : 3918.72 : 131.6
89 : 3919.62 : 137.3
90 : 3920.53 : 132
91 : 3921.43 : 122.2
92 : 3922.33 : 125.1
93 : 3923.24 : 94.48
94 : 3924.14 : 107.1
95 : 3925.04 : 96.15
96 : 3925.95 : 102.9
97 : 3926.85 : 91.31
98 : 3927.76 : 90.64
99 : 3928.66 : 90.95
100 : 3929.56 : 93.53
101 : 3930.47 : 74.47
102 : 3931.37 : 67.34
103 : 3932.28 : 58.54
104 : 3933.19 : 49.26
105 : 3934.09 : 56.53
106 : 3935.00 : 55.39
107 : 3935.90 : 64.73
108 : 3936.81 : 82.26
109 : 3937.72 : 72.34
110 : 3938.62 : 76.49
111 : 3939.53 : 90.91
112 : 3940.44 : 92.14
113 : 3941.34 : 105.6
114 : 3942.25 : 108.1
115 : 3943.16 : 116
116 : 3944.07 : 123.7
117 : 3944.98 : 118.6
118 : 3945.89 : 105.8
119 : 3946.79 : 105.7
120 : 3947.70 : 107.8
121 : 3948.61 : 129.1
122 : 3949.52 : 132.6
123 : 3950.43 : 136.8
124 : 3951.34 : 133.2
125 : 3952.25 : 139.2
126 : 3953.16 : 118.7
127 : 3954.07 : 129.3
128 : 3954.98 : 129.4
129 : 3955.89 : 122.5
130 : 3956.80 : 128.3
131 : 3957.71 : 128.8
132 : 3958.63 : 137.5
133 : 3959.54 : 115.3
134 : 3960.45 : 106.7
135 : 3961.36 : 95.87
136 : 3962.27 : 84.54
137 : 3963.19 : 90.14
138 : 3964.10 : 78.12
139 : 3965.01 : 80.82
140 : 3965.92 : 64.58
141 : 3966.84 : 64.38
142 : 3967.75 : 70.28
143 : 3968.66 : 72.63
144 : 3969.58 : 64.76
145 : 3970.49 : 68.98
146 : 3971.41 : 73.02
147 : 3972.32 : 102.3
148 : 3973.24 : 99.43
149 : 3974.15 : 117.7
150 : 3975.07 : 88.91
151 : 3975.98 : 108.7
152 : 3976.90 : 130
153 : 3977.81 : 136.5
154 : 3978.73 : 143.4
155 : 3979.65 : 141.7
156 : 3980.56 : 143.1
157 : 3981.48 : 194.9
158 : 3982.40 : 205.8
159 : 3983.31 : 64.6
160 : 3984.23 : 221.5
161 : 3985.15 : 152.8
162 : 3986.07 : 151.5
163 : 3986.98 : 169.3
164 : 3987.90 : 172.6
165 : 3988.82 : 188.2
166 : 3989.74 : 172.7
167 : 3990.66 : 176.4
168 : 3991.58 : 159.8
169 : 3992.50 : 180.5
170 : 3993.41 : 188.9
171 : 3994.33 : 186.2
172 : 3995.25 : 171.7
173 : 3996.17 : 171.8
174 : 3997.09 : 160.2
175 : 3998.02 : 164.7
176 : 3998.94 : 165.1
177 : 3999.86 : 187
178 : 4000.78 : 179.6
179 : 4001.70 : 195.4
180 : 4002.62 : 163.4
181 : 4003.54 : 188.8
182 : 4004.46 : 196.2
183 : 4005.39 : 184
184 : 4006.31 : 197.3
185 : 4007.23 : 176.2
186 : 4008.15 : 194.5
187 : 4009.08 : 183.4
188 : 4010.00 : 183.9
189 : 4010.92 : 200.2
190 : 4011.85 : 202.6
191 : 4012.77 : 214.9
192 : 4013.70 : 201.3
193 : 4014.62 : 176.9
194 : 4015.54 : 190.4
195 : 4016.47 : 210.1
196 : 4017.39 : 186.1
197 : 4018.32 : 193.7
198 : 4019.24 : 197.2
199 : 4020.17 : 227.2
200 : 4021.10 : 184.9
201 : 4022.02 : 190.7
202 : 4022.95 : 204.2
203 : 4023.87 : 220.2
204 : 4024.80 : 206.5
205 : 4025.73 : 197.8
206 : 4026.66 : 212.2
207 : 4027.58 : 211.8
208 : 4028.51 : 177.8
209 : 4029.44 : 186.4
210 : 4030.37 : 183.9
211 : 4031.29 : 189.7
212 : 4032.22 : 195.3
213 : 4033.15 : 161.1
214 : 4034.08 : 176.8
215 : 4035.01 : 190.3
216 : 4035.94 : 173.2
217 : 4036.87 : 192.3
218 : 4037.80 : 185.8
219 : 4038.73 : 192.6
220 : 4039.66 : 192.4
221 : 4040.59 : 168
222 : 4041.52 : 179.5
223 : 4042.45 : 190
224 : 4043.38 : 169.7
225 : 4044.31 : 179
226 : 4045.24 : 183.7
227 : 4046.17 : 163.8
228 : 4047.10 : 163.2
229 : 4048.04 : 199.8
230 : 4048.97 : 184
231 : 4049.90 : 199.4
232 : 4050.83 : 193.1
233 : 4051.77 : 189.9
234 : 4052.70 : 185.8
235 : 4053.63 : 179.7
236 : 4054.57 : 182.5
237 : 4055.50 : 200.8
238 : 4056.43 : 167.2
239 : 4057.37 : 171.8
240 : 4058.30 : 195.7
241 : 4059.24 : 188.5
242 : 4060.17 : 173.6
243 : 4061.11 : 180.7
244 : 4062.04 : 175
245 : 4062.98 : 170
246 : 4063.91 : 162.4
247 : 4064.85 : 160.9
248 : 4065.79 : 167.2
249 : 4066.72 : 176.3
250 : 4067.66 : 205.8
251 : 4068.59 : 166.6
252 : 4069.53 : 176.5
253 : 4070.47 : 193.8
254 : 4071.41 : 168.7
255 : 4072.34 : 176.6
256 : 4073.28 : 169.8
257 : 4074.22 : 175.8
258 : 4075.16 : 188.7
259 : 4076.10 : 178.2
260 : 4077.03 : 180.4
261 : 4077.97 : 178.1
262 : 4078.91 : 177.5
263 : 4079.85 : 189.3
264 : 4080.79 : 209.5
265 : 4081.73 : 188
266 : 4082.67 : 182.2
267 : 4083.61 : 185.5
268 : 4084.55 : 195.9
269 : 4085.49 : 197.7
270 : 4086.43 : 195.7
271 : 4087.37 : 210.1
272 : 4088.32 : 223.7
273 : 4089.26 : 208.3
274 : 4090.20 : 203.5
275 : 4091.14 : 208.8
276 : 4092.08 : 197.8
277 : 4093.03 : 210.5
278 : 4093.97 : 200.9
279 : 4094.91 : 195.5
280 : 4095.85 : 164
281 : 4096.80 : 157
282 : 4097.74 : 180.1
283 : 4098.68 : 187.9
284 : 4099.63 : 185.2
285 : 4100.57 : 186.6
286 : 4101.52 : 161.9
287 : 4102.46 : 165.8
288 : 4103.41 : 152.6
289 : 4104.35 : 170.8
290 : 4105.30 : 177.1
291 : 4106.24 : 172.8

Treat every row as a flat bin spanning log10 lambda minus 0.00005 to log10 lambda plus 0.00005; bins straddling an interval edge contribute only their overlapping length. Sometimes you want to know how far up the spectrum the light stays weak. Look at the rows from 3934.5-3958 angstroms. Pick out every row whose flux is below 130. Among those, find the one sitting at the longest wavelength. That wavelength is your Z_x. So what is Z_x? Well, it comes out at 3957.71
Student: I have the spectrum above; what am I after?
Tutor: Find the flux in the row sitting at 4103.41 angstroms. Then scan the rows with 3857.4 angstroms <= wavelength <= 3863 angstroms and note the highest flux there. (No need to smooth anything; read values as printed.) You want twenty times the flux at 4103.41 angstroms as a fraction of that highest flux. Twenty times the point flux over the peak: 30.5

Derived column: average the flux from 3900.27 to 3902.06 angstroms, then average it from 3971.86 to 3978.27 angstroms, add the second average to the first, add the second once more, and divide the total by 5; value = 71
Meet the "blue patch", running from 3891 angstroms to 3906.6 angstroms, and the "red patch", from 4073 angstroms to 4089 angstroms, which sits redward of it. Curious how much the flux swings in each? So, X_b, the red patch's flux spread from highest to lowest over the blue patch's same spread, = 1.45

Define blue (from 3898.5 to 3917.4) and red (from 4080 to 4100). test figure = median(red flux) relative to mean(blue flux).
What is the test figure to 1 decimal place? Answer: 1.4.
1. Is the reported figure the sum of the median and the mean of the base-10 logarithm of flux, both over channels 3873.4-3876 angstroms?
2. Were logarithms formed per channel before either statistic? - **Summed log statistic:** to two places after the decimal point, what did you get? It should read 3.94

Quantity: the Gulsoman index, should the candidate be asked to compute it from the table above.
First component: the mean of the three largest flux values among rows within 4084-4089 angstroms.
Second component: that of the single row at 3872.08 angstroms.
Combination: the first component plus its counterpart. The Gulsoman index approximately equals 300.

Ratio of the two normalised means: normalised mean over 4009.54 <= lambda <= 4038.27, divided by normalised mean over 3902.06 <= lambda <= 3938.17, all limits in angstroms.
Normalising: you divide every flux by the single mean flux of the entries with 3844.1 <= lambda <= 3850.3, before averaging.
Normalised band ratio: 1.73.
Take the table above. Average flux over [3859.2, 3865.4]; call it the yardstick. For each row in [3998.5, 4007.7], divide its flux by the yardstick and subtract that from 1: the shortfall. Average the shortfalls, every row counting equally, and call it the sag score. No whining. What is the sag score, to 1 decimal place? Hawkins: -1.0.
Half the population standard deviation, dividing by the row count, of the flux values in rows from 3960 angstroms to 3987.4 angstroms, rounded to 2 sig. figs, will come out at 22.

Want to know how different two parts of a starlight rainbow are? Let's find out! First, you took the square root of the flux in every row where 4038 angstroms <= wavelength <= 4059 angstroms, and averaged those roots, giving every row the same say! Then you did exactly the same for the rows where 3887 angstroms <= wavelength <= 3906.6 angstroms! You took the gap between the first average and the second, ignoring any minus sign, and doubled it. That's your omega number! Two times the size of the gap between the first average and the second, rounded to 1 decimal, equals 4.7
